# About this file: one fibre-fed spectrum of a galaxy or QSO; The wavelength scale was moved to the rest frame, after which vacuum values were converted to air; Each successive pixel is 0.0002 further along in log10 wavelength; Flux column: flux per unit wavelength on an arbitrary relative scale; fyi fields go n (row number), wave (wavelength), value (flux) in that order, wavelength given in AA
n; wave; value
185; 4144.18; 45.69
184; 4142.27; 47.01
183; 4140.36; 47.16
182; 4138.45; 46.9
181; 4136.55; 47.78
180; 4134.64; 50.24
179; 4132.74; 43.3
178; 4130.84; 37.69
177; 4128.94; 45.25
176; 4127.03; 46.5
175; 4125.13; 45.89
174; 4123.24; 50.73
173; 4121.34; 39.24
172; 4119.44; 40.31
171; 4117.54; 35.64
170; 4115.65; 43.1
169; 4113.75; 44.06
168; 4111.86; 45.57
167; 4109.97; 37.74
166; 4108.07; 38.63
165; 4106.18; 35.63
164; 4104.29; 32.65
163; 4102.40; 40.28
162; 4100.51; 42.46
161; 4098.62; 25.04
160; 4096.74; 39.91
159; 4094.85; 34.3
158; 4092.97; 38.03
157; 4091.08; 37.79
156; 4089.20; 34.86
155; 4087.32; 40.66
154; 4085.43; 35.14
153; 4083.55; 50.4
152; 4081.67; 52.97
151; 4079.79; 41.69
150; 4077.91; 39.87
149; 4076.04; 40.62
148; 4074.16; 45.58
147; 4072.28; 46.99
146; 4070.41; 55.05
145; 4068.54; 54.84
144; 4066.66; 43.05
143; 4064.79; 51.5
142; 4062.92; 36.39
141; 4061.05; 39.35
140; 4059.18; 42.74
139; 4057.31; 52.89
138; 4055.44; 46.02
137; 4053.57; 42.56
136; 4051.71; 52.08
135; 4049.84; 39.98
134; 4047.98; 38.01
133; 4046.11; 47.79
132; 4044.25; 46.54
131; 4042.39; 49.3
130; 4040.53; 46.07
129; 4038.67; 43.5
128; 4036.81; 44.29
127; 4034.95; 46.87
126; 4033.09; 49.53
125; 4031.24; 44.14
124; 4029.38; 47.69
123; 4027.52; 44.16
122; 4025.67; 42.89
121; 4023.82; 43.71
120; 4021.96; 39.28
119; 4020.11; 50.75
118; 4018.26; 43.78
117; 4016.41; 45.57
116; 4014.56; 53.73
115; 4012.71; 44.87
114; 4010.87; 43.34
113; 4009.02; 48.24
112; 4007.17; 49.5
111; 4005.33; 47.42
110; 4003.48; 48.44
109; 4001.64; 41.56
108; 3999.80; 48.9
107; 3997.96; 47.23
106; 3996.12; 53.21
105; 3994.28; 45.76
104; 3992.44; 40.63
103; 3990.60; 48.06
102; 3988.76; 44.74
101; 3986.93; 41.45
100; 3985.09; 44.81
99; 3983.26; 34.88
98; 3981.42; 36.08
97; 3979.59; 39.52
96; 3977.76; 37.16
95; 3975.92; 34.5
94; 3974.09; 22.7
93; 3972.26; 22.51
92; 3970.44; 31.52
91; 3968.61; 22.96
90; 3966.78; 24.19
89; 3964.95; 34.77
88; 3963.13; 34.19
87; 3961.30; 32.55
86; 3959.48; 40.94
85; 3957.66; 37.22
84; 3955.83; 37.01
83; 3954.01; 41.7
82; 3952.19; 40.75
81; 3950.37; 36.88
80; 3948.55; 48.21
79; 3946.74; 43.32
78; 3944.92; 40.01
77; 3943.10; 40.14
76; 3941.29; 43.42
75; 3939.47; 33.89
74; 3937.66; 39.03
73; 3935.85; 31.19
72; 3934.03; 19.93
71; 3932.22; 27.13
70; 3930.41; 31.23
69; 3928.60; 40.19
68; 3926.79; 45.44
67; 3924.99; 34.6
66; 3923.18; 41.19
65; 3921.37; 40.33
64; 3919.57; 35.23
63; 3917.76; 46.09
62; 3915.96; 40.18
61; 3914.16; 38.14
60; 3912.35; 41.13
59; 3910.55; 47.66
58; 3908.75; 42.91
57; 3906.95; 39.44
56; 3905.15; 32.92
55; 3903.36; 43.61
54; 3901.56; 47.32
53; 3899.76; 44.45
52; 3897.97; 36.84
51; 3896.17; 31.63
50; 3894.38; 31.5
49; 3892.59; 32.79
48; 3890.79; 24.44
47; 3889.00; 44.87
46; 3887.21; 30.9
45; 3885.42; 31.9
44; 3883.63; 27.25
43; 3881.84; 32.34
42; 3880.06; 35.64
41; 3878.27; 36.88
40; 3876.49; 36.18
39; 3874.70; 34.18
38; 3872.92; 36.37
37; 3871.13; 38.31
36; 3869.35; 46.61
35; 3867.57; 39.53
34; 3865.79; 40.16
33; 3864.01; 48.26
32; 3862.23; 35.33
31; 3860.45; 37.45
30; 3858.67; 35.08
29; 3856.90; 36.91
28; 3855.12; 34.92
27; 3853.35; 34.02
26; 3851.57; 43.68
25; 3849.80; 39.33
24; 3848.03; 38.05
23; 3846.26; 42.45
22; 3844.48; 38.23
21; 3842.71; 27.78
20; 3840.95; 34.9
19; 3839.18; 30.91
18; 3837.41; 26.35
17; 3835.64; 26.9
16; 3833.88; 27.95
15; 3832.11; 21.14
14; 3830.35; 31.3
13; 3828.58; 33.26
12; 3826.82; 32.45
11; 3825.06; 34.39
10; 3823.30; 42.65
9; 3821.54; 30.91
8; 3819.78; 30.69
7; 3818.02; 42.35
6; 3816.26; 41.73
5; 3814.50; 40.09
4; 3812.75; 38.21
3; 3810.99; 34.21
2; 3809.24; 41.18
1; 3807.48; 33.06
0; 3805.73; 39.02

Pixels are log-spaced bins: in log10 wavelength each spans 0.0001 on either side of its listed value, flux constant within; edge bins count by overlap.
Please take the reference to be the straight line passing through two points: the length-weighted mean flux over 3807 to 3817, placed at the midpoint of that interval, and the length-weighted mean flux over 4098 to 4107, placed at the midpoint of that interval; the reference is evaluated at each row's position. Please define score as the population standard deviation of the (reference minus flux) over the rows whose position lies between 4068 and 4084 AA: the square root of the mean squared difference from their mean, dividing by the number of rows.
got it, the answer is 5.7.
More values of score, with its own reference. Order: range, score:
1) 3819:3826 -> 4.9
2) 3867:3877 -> 4.0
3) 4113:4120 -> 3.3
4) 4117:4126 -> 5.3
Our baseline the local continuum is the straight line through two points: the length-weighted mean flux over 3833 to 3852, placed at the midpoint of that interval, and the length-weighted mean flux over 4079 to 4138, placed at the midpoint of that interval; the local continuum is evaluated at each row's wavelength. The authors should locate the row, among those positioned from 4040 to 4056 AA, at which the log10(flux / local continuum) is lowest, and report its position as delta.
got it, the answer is 4047.98 AA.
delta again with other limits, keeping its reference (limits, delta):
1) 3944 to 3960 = 3955.83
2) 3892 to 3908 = 3894.38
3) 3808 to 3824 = 3819.78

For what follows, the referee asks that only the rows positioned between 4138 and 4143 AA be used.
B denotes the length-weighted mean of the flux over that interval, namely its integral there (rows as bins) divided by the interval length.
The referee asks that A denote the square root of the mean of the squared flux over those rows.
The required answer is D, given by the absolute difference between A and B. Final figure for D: 0.049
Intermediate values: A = 47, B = 47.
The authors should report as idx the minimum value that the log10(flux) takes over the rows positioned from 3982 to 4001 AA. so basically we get 1.54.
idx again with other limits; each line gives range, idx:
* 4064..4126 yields 1.40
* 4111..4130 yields 1.55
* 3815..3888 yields 1.33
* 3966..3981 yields 1.35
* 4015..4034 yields 1.59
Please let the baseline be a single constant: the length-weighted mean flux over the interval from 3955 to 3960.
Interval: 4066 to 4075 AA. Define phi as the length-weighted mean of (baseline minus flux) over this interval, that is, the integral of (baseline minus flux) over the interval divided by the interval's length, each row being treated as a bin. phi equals -11.1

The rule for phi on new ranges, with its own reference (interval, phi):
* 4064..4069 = -11.1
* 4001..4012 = -8.3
